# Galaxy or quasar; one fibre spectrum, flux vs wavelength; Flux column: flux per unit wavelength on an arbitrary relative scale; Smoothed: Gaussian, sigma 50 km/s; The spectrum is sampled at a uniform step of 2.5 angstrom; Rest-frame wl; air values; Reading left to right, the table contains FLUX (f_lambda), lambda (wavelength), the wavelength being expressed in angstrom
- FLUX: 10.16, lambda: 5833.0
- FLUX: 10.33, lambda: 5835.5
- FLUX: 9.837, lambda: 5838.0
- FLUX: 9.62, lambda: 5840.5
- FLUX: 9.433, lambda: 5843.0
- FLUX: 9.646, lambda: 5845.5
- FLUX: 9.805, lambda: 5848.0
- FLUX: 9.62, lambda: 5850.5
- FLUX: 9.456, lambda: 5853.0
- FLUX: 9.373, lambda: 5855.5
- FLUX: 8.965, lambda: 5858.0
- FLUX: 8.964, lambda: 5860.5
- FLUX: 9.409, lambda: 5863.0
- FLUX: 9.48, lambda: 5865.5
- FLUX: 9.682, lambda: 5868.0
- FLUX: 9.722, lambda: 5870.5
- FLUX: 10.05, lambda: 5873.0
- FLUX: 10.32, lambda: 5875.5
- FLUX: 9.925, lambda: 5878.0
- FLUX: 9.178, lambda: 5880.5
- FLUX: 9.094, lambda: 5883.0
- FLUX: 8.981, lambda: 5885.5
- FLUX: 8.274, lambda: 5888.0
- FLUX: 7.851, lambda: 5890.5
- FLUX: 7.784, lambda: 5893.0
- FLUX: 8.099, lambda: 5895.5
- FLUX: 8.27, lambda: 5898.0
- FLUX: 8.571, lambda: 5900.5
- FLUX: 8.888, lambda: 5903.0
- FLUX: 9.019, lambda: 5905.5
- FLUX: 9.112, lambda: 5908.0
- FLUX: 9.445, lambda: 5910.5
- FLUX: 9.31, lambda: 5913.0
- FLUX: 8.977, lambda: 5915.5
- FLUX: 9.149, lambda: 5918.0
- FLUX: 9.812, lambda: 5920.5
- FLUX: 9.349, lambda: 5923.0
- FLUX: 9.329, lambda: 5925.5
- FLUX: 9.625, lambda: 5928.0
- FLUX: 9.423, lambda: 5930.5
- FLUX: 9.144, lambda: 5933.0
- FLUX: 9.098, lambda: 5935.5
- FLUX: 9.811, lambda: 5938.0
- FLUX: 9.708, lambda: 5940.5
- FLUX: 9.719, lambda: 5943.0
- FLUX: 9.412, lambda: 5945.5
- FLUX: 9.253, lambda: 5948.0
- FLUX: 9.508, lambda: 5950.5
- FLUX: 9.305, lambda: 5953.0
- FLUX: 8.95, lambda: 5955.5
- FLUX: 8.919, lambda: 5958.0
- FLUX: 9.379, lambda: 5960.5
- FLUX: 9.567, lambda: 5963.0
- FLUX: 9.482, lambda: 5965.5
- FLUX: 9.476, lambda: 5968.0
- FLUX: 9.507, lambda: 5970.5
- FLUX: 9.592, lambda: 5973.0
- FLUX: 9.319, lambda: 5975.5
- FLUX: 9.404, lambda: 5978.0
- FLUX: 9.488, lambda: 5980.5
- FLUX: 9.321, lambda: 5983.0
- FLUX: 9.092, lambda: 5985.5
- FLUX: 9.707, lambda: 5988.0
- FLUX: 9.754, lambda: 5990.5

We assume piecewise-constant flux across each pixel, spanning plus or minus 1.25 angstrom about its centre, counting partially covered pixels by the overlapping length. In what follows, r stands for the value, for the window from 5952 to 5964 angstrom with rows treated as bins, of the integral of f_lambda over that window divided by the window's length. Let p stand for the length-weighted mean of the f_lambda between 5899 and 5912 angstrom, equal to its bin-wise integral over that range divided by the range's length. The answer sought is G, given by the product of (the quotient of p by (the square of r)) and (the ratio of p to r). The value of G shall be 0.103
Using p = 9.0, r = 9.22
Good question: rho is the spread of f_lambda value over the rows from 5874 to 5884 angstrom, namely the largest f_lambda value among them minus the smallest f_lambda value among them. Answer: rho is 1.23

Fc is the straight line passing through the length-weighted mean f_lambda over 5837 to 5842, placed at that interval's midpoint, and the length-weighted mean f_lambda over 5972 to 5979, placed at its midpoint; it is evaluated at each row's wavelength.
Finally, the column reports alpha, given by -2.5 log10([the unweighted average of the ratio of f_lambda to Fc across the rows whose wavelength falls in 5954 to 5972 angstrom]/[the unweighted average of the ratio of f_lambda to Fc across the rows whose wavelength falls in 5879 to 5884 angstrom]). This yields -0.04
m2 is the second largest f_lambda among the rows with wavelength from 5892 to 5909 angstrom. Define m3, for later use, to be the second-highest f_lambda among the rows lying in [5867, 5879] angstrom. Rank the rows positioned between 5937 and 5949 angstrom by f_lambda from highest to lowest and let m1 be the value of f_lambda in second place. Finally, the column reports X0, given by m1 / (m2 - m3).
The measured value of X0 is -9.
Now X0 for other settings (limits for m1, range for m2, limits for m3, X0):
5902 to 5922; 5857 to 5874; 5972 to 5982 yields 40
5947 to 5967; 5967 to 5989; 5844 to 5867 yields -176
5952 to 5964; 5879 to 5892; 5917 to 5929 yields -18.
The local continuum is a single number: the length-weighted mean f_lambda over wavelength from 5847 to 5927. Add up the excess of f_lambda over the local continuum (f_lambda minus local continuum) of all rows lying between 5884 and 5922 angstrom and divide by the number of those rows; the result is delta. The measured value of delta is -0.39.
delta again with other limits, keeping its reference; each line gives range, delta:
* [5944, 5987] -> 0.19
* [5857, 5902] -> -0.13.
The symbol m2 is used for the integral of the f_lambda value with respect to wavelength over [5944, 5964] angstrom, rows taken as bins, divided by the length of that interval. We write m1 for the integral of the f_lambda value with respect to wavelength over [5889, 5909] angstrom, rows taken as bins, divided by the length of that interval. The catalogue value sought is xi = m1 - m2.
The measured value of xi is -0.85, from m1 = 8.44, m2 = 9.29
